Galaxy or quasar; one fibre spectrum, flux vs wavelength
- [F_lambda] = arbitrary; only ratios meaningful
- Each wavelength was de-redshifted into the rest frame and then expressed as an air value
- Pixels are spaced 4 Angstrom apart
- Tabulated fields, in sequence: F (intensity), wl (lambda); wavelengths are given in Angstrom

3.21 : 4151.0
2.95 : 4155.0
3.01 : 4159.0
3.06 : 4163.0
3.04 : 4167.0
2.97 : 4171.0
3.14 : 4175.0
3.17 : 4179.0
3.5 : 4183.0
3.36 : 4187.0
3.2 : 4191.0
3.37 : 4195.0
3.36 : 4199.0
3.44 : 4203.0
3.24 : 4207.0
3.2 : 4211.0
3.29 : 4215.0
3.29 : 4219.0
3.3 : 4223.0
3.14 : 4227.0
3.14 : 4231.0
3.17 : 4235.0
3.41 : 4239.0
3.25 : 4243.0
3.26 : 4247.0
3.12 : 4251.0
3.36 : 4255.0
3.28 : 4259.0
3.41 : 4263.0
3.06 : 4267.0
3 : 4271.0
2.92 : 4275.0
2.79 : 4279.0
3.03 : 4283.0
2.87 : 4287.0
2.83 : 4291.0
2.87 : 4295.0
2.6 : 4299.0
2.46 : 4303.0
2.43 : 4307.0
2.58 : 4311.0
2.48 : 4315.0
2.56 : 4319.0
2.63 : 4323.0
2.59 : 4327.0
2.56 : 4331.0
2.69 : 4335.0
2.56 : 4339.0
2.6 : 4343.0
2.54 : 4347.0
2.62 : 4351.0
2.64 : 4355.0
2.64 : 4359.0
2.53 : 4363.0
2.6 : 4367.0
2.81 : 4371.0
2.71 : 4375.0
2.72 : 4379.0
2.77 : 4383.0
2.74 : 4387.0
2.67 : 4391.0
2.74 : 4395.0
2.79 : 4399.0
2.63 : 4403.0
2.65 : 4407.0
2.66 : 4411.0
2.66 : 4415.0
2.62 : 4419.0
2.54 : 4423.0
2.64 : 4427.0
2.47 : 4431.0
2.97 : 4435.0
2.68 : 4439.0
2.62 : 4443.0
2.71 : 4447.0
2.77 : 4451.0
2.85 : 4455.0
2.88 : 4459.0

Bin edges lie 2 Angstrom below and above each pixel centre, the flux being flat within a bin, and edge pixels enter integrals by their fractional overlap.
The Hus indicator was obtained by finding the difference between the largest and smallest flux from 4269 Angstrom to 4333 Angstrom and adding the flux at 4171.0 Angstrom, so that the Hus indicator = 3.57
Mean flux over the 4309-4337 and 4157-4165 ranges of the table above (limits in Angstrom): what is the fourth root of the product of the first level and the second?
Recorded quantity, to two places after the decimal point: 1.67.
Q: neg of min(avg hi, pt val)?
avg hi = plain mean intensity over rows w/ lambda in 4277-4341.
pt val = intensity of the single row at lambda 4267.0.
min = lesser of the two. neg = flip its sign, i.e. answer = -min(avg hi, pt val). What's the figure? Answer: -2.66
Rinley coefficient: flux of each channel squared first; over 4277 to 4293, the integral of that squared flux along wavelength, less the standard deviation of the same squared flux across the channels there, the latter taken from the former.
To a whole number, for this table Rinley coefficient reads 132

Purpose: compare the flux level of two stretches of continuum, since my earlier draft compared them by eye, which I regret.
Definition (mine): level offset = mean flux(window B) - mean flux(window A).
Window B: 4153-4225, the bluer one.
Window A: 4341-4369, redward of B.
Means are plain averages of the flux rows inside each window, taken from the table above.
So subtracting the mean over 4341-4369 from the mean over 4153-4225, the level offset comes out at 0.6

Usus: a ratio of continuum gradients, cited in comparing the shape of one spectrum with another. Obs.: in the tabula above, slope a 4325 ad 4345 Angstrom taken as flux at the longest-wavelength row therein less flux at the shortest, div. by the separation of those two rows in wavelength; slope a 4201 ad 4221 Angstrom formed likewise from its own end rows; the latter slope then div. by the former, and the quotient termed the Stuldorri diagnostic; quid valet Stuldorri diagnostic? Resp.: -15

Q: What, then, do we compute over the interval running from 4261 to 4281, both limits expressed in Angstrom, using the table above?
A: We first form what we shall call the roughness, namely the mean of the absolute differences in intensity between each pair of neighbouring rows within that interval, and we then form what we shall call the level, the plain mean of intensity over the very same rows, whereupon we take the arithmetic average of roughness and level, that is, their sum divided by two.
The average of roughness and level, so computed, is 1.60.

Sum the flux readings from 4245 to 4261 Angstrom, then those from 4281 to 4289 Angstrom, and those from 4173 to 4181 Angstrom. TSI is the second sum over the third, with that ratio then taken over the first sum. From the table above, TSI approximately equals 0.072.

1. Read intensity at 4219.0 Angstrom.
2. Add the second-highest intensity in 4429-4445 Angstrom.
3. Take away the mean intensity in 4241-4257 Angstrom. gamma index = 2.72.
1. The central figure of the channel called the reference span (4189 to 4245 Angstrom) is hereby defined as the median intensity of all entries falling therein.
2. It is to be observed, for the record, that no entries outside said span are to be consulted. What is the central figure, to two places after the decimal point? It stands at 3.27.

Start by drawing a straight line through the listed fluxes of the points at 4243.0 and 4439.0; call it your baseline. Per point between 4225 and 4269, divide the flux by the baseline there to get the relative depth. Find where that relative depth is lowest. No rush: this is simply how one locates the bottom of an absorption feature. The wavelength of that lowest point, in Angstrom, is 4227.0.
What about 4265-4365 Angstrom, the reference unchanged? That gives 4307.0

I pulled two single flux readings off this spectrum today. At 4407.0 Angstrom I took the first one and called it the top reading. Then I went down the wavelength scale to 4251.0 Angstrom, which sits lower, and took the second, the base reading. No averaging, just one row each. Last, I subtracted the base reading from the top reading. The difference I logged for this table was -0.47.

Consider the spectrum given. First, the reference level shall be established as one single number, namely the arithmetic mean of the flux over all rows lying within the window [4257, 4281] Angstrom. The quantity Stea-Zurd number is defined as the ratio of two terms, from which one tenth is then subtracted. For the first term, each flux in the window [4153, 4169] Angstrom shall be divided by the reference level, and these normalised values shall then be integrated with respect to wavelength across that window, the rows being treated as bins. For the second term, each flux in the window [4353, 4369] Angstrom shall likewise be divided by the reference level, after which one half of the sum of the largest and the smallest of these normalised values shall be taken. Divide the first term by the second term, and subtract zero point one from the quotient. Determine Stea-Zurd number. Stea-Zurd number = 18.6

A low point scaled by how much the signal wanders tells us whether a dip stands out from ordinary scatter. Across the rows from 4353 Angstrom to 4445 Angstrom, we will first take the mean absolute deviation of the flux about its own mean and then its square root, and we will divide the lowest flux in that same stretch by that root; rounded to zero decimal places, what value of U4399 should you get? 9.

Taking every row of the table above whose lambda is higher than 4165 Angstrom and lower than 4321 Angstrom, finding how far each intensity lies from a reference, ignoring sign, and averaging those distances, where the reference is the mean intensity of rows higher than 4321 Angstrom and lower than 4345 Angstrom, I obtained 0.50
